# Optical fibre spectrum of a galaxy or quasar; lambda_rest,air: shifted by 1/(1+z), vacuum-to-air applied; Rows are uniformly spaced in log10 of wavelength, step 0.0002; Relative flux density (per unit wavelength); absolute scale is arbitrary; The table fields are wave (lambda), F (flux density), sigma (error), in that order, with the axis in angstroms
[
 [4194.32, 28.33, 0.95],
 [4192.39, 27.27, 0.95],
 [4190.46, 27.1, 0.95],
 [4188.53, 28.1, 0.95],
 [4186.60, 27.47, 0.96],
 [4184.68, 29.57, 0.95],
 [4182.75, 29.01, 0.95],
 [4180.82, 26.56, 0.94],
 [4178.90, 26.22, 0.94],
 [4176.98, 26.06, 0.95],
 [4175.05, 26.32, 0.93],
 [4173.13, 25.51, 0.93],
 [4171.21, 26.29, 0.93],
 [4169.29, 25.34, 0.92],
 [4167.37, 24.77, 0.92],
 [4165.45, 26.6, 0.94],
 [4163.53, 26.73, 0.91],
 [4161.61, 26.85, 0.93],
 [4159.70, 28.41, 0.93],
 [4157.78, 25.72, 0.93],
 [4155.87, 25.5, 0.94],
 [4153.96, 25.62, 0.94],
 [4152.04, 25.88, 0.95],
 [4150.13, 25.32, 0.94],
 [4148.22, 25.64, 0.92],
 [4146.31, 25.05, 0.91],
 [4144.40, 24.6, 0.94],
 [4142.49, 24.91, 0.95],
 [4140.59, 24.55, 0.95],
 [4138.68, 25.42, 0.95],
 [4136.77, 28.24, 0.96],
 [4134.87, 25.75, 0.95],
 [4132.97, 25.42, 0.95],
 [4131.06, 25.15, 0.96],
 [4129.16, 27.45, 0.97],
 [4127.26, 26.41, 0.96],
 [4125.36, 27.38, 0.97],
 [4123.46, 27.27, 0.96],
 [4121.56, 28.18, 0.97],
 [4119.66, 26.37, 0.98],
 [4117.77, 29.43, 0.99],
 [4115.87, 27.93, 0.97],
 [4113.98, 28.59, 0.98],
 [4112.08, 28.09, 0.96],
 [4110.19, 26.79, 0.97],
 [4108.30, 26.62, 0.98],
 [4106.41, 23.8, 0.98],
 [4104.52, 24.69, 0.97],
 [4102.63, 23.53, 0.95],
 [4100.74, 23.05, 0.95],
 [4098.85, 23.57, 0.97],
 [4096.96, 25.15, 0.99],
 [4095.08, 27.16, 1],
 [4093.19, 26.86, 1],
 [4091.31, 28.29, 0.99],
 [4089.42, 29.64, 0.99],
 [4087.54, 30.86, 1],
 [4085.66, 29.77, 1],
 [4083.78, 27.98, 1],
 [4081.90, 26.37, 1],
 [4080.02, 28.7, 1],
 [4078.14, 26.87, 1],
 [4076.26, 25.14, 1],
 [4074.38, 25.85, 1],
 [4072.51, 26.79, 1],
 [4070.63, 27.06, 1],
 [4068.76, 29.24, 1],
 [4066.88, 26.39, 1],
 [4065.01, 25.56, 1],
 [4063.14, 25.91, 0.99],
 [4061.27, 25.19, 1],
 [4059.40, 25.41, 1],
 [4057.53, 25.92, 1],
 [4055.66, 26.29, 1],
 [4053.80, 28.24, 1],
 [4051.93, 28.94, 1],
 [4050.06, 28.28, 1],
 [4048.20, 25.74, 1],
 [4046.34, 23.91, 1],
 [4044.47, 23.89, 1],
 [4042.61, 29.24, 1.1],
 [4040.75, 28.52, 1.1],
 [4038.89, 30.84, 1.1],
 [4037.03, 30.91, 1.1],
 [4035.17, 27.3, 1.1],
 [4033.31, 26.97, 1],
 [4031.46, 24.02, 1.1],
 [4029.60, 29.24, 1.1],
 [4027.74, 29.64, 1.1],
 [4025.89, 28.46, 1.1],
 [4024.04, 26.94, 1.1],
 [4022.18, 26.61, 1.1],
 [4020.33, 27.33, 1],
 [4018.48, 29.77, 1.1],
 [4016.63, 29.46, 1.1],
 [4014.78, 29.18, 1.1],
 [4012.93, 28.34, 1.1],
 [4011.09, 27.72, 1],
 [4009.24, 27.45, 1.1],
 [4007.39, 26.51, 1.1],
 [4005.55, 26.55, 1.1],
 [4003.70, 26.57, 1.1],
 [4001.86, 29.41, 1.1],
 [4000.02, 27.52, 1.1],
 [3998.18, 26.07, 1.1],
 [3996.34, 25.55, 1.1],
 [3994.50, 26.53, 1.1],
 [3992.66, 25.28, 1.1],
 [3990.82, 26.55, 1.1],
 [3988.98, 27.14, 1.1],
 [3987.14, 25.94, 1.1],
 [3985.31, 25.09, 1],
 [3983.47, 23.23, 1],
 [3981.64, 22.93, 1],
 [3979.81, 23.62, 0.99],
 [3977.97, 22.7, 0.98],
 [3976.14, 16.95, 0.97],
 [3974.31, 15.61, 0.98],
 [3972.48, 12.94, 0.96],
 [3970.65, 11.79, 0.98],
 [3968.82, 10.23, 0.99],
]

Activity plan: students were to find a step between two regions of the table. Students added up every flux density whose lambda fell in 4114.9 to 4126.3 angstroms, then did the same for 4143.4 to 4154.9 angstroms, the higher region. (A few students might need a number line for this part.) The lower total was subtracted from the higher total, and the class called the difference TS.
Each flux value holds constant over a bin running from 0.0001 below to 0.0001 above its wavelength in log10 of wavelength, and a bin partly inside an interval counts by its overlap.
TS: -14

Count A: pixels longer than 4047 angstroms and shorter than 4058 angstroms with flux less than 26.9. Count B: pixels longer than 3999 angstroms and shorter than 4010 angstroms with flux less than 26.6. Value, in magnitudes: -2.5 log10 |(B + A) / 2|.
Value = -1.19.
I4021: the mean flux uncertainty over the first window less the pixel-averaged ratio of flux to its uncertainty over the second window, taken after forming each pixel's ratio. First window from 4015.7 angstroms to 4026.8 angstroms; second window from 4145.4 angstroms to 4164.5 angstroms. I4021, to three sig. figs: -27.0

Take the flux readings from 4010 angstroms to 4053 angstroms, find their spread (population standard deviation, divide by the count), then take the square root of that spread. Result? 1.4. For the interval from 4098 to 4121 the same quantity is 1.5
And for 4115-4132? 1.1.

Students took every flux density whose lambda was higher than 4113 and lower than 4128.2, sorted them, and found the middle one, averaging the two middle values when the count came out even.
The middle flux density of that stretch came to 27.7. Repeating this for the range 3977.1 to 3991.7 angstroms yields 24.4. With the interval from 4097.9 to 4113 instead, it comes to 24.2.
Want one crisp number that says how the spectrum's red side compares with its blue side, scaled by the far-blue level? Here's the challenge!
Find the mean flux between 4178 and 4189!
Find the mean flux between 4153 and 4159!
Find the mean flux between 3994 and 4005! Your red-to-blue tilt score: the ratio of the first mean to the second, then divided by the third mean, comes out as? 0.040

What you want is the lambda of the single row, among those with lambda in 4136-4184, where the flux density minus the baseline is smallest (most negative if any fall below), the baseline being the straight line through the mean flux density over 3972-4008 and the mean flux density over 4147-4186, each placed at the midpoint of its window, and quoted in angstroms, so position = 4167.37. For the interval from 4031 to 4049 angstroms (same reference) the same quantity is 4046.34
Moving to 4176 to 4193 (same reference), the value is 4176.98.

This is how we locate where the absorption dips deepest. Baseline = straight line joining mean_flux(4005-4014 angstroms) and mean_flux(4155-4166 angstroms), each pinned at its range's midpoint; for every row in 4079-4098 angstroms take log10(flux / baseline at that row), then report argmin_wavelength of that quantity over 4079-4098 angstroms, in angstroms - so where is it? 4096.96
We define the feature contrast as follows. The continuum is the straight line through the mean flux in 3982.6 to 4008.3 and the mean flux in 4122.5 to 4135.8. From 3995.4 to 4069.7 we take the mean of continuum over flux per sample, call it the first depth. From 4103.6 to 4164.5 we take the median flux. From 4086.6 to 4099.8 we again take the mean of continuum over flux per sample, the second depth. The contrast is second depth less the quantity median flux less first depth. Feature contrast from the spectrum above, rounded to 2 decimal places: -24.19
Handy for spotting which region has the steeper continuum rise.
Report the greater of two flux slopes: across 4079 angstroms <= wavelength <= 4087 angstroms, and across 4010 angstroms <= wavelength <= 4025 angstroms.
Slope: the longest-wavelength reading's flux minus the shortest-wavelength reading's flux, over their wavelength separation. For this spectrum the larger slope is 0.19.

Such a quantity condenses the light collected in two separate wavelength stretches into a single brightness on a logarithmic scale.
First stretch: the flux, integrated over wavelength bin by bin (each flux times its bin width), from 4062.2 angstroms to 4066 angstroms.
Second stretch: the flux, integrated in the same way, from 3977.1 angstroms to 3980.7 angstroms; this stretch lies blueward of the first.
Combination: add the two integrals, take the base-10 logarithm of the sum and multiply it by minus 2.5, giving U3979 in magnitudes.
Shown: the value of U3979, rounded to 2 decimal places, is -5.65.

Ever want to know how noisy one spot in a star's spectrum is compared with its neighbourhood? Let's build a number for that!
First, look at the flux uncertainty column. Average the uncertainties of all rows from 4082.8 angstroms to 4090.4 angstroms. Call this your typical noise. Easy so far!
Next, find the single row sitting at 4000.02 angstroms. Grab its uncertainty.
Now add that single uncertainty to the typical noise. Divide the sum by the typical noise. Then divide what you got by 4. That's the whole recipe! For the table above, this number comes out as 0.53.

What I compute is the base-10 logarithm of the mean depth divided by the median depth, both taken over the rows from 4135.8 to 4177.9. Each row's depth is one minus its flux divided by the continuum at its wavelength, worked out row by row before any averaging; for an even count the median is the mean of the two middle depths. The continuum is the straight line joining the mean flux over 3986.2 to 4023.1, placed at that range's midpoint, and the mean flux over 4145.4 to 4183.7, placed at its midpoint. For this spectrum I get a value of -0.3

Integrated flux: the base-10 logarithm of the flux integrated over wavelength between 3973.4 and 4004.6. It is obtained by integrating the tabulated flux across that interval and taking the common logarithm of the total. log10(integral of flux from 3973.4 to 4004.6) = 2.884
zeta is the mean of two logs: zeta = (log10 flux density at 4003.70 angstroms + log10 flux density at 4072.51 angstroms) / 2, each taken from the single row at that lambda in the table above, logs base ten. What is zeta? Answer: 1.43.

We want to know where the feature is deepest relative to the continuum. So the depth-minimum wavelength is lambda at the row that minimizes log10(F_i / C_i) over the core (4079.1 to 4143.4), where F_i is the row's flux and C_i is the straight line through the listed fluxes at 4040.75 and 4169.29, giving 4100.74 angstroms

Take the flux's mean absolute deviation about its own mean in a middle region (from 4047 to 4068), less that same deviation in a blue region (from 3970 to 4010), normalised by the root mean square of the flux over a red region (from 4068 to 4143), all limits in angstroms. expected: -0.10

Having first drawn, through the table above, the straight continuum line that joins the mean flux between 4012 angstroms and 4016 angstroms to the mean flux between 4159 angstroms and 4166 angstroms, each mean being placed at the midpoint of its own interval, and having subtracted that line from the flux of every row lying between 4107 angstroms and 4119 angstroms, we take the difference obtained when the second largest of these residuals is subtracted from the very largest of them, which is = 0.9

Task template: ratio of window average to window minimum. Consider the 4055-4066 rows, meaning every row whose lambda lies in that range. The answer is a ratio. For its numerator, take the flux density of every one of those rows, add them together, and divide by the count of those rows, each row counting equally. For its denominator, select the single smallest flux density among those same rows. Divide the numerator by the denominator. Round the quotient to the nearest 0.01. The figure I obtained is 1.02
